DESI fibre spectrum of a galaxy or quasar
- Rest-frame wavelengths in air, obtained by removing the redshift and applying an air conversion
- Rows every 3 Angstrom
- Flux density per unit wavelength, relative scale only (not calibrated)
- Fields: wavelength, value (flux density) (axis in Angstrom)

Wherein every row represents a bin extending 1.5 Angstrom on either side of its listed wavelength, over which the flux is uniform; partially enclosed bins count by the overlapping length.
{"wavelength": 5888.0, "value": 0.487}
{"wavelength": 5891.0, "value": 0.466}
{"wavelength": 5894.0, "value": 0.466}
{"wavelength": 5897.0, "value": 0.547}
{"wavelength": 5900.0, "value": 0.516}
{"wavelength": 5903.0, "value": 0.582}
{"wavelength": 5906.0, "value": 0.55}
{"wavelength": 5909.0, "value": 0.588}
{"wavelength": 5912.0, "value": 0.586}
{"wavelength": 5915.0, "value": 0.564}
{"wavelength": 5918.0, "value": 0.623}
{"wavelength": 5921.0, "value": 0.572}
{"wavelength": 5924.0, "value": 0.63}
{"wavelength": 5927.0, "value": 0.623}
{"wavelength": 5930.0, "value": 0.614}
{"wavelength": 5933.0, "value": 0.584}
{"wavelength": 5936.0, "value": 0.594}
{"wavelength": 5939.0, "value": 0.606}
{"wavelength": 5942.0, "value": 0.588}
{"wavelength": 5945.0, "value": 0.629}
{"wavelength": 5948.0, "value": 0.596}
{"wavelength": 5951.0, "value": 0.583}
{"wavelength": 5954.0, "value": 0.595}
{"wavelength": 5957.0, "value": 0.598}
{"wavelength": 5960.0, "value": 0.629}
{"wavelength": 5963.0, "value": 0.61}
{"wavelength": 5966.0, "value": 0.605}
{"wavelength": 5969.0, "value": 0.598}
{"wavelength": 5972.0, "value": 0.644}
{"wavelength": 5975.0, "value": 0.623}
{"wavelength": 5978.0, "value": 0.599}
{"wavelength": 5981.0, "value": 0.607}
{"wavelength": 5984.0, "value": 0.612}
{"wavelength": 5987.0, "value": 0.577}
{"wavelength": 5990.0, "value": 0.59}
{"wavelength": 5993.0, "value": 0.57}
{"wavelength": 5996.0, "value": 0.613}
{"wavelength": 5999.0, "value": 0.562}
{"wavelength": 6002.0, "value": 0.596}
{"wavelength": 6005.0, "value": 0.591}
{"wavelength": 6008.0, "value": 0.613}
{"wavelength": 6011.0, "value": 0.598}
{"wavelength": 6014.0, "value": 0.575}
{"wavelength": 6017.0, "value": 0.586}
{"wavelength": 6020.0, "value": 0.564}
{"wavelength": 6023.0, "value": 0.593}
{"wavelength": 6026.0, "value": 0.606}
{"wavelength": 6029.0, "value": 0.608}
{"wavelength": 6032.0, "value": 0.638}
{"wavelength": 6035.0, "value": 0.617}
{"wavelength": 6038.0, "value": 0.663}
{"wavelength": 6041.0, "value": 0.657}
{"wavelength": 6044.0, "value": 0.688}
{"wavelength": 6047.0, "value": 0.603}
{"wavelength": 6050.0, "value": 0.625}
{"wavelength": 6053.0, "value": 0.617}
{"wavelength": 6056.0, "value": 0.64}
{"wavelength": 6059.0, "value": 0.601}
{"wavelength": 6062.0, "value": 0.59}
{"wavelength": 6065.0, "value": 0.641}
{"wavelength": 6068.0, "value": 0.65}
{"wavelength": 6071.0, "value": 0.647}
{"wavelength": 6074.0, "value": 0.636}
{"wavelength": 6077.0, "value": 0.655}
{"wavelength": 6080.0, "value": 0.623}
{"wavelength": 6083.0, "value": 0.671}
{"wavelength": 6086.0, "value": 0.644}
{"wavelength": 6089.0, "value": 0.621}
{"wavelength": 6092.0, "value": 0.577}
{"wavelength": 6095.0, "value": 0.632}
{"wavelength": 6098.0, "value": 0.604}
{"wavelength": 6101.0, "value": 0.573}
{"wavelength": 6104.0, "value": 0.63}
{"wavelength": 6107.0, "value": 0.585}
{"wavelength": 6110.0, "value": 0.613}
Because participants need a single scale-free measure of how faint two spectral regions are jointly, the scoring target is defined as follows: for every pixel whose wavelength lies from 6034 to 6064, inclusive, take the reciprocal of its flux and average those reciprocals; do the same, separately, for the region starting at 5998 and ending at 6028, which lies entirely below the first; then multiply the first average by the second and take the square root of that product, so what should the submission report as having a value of 1.64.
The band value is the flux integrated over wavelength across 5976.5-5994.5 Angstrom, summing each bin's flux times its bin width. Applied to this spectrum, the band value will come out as 10.7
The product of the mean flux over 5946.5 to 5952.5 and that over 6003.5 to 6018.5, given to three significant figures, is 0.349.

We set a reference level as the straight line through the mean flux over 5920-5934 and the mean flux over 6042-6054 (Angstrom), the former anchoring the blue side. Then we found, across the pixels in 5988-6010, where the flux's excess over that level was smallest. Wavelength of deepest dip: 5999.0 Angstrom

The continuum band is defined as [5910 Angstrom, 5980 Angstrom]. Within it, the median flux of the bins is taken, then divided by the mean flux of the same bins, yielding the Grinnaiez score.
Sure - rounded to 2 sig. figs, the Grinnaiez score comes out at 0.99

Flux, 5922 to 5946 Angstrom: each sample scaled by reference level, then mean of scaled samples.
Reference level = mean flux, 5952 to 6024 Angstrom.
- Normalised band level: 1.02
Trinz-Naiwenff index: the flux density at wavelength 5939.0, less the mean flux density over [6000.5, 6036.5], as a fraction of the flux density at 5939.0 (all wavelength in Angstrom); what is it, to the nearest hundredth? 0.01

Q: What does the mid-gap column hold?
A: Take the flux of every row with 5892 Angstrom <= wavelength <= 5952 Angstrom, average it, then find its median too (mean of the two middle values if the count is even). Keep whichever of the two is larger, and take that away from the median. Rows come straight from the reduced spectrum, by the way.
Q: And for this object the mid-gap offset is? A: 0.0000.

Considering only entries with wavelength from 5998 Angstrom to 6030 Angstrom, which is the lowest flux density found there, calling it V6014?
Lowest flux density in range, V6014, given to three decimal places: 0.562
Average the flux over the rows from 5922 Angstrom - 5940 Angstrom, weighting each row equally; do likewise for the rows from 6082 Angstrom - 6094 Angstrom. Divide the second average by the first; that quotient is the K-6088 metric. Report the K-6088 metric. 1.03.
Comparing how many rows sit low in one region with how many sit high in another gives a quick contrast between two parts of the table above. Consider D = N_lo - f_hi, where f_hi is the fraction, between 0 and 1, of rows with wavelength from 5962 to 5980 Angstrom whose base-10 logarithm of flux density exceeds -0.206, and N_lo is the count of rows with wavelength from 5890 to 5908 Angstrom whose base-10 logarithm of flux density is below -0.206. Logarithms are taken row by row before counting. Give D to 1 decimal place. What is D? 5.7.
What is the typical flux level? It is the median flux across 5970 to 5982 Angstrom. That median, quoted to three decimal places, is 0.615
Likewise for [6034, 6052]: 0.641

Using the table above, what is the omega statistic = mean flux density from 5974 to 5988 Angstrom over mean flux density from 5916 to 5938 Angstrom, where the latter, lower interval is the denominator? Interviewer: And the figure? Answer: 1.00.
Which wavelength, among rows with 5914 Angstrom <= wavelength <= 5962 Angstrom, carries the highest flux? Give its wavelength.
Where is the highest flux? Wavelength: 5924.0 Angstrom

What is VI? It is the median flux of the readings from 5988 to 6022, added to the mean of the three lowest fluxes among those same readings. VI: 1.16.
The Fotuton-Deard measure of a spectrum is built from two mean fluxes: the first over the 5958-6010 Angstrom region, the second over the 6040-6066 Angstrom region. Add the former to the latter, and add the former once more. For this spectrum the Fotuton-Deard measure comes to 1.83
